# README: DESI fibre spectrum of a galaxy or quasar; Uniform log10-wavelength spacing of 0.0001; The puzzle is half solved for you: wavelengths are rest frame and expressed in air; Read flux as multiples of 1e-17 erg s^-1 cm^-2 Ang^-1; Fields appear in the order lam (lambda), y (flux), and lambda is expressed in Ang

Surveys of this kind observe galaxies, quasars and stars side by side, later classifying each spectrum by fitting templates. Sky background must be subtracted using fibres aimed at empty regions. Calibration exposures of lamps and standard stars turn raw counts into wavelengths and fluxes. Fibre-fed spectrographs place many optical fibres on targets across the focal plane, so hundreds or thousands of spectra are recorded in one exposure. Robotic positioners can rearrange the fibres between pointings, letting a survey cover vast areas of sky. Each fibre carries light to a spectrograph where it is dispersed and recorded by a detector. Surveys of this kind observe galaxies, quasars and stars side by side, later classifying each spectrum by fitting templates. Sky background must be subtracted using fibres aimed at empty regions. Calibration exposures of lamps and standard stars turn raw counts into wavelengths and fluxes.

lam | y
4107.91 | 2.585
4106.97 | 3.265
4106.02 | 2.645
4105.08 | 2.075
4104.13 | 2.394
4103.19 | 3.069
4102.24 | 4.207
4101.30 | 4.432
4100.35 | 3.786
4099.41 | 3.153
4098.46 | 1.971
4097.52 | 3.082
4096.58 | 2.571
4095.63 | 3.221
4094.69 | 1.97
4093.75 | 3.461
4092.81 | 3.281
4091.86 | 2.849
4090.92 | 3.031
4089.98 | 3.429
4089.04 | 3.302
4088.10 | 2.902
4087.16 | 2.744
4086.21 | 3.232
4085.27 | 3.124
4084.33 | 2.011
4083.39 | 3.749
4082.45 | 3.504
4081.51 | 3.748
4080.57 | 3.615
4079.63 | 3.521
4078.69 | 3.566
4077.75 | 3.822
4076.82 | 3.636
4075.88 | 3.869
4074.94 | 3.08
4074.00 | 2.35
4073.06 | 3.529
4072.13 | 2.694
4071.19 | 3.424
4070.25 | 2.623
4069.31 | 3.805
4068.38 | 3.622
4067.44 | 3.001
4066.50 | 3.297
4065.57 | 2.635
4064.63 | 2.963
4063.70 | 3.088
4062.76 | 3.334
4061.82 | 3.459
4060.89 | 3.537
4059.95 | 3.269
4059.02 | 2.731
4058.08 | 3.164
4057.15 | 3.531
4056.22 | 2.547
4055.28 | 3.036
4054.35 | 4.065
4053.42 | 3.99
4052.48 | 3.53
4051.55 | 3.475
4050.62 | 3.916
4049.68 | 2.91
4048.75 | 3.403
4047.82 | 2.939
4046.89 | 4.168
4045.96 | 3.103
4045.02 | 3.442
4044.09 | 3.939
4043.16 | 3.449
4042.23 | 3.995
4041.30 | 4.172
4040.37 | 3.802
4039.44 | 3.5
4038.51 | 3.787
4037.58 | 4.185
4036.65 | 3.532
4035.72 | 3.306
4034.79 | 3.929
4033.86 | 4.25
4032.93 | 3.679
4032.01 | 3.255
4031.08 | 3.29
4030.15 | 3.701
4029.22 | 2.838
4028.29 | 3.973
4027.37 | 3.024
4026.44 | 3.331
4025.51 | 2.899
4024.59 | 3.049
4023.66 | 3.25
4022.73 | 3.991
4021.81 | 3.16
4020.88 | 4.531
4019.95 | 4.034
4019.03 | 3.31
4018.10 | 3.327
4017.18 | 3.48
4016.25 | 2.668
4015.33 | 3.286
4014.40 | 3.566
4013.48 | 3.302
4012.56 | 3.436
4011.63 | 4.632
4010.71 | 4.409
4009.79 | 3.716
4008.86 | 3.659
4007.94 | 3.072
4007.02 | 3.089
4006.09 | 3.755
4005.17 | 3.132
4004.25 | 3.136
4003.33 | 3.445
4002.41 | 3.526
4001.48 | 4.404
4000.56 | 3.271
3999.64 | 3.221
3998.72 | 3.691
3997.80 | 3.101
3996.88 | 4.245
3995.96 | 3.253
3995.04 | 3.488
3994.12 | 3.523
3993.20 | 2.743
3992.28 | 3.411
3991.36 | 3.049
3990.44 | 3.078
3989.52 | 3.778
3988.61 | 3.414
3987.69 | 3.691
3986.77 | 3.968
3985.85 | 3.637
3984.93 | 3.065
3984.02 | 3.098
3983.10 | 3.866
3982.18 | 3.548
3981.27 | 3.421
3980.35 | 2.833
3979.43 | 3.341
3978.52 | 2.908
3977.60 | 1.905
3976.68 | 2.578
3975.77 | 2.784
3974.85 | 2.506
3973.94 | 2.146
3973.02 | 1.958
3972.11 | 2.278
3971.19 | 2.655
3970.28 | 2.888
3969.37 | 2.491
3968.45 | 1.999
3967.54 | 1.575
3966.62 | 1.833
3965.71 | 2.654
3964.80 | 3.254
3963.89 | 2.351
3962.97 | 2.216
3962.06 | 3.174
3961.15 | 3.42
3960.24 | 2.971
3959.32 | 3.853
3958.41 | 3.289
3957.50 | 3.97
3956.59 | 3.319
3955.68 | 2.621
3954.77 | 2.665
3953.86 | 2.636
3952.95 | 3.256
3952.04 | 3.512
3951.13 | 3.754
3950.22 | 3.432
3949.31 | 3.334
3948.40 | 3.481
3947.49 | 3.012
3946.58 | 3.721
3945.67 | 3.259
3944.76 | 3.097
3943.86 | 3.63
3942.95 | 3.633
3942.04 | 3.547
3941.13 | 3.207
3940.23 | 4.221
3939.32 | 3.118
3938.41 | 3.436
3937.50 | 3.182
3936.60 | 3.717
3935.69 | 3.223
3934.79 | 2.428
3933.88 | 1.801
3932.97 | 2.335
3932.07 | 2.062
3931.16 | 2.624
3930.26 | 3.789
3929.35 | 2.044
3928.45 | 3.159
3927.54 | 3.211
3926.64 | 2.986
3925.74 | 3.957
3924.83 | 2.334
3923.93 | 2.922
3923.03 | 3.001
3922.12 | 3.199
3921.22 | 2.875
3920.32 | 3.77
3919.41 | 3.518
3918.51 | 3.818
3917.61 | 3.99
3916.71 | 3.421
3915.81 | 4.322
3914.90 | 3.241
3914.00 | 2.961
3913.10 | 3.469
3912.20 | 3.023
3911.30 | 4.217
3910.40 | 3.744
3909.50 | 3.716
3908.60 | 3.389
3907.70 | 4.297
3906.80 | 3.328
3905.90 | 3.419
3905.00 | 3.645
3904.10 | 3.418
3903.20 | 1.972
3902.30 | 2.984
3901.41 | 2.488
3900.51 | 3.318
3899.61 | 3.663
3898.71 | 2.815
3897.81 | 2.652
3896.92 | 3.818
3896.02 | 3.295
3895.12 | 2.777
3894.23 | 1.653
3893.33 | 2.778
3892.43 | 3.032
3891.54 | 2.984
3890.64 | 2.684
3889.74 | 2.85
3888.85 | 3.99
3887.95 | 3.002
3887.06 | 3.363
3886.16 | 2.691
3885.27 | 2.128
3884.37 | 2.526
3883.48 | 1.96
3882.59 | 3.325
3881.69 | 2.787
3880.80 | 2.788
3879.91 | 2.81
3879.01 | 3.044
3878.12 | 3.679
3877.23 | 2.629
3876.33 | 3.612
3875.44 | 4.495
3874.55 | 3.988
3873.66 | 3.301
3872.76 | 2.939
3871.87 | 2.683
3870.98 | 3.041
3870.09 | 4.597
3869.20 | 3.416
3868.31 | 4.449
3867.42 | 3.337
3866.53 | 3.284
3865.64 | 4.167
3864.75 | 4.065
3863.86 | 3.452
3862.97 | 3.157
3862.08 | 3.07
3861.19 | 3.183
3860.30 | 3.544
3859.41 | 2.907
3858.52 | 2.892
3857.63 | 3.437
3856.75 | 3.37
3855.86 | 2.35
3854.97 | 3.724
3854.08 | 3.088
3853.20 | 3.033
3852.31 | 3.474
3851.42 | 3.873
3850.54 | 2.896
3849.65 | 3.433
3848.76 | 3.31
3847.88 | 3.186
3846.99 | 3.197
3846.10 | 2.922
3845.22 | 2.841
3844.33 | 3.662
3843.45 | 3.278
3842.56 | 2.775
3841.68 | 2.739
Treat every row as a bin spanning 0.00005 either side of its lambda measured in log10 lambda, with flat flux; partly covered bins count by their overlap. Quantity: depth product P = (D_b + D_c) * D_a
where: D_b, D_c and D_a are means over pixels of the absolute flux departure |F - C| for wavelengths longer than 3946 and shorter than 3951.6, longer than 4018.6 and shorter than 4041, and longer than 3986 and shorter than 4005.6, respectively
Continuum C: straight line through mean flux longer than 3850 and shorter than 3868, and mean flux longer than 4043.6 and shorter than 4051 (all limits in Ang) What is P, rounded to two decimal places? 0.18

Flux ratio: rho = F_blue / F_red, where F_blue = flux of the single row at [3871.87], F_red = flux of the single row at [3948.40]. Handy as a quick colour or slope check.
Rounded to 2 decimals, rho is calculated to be 0.77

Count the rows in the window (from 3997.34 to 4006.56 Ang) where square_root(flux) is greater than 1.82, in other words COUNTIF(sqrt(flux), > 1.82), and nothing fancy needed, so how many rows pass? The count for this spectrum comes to 5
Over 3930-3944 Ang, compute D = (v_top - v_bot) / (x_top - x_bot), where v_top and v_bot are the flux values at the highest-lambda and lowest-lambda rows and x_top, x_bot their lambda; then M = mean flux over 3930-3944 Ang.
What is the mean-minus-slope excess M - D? 3.1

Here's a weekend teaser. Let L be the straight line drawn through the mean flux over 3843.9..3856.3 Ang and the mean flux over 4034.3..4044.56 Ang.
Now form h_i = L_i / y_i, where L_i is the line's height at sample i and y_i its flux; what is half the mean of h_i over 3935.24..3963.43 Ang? 0.538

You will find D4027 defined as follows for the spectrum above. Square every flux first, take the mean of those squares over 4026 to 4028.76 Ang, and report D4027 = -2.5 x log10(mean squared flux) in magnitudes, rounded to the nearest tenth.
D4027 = -2.7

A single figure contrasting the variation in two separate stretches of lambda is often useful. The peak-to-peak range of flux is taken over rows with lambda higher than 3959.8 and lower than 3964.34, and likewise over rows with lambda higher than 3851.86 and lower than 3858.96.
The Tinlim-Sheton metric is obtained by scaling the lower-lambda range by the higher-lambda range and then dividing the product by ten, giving 0.17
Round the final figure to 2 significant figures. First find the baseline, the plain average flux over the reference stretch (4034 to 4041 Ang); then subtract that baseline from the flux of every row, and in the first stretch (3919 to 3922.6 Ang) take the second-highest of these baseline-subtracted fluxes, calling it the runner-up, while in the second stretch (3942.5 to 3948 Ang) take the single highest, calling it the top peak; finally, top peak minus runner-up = 0.20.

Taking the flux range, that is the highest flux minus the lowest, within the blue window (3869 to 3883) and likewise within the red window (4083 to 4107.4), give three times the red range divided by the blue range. 3.8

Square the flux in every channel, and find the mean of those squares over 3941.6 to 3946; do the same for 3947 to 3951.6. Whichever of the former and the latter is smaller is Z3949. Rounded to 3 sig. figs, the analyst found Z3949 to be 11.6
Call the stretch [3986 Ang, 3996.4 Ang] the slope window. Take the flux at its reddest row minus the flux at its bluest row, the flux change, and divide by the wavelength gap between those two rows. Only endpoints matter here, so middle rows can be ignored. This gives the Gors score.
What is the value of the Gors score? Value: -0.08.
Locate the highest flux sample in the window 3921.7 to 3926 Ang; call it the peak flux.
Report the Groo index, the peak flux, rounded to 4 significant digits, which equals 3.957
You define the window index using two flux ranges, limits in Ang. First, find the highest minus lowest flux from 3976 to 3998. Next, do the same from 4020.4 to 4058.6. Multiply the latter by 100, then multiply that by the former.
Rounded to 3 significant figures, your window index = 464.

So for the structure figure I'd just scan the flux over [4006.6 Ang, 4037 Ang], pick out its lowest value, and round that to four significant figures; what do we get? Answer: 2.668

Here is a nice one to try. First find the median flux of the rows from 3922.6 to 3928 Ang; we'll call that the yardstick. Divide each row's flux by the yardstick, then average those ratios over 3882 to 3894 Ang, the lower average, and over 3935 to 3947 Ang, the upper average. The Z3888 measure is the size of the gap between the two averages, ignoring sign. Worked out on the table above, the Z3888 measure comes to 0.20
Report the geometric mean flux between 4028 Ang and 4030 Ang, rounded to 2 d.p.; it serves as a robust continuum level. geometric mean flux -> 3.36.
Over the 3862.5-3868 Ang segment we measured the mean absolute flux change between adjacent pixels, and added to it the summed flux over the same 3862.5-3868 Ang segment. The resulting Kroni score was 22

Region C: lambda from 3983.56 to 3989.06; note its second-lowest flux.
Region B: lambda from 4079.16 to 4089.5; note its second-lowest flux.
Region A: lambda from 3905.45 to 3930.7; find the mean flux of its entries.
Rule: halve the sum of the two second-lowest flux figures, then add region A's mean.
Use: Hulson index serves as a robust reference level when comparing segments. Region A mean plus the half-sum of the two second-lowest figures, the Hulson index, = 6.3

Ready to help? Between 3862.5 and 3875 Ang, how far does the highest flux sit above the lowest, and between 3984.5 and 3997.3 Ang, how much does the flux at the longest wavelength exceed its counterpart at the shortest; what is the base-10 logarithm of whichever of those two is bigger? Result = 0.28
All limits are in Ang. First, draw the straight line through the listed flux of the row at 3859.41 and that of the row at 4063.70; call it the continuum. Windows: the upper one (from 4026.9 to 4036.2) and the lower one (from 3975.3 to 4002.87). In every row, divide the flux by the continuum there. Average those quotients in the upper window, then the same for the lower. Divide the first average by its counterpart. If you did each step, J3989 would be 1.05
